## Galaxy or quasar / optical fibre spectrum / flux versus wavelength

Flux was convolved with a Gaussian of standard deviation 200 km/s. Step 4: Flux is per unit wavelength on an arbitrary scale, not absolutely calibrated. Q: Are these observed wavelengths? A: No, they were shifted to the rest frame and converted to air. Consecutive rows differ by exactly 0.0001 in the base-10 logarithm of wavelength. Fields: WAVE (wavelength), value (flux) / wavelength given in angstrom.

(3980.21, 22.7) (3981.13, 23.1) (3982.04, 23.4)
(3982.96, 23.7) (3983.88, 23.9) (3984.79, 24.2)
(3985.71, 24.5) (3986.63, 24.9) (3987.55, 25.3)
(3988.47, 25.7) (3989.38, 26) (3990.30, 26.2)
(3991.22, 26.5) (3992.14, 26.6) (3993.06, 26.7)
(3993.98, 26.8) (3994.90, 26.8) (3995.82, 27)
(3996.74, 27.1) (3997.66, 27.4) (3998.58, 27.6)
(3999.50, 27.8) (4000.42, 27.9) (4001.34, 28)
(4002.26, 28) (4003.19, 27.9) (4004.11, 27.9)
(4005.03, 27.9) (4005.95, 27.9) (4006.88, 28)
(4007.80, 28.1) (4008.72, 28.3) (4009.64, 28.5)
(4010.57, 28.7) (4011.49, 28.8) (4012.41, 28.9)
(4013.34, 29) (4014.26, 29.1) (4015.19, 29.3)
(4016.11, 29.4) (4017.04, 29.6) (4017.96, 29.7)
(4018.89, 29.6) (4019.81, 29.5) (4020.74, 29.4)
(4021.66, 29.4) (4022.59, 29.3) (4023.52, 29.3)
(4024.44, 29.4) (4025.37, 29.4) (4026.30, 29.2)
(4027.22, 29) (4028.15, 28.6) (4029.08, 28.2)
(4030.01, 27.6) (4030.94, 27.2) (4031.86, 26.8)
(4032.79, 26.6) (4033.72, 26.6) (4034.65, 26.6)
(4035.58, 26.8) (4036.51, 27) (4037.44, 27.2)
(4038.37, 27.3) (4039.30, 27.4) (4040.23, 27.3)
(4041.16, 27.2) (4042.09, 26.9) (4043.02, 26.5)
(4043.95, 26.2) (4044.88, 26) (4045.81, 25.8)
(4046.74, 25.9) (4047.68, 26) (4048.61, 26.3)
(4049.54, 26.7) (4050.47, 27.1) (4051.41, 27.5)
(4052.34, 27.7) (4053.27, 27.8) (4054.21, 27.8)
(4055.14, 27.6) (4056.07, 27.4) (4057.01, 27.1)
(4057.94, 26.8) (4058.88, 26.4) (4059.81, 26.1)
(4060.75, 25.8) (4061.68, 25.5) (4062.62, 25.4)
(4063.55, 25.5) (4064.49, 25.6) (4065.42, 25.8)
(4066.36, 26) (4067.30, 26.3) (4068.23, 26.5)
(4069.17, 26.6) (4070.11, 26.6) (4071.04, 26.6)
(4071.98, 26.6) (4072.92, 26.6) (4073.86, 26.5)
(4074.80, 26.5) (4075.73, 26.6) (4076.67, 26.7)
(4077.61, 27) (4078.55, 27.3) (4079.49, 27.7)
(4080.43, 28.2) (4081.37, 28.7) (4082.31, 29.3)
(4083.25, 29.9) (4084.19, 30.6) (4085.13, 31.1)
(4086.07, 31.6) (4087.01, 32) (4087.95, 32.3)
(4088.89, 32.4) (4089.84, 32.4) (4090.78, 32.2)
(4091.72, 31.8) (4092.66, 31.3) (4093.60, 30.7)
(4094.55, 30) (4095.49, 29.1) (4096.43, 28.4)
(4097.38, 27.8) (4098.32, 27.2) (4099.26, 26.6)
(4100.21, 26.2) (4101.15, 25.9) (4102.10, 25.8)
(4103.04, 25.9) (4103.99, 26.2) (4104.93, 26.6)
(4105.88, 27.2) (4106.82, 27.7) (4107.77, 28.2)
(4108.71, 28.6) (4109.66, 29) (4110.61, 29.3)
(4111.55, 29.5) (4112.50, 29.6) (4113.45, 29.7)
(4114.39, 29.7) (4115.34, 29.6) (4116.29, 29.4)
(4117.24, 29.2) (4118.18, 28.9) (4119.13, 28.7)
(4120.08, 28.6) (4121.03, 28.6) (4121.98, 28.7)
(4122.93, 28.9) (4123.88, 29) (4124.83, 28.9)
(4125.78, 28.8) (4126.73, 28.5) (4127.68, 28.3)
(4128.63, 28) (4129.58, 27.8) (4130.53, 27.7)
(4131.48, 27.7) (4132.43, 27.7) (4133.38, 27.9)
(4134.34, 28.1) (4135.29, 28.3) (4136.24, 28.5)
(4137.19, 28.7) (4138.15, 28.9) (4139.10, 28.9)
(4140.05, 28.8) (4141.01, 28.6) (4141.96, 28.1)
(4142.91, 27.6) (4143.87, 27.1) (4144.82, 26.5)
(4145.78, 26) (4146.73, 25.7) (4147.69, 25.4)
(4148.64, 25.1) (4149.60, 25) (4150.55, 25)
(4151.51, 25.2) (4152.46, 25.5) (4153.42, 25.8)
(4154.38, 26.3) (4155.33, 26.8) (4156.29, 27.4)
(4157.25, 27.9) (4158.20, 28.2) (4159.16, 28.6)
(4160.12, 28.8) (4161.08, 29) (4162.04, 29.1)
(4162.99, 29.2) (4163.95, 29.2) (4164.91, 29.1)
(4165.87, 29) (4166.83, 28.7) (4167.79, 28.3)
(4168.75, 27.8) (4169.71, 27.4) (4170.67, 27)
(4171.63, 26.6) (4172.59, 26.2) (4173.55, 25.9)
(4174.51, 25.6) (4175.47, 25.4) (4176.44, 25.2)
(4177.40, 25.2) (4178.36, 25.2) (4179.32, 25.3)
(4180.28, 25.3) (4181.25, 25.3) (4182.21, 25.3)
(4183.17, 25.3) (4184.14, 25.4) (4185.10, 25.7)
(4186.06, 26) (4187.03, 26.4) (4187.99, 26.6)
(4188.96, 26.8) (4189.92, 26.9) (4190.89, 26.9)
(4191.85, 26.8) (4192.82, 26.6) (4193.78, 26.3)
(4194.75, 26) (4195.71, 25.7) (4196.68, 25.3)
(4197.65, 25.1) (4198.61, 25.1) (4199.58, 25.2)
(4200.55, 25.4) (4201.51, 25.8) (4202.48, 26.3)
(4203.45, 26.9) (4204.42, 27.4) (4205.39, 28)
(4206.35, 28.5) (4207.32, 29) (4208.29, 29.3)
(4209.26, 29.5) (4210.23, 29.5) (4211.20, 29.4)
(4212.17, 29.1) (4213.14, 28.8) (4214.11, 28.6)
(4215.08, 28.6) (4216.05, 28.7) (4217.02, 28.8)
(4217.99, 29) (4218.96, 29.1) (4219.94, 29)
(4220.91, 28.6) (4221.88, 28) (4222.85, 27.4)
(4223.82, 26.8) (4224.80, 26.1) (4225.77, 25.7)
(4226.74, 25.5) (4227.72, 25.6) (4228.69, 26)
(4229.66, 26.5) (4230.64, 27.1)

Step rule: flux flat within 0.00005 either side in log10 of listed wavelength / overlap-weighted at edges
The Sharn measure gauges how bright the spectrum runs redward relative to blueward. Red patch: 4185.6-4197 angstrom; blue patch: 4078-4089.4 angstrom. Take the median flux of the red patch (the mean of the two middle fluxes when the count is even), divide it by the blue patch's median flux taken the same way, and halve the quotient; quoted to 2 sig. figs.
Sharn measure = 0.44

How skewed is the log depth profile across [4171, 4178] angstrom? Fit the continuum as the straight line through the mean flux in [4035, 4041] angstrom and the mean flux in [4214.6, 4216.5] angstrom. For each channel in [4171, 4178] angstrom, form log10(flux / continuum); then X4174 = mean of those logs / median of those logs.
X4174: 0.95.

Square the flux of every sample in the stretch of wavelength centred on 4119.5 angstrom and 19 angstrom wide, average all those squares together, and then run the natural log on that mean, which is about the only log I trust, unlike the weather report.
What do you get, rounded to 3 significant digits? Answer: 6.73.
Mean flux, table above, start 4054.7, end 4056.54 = 27.5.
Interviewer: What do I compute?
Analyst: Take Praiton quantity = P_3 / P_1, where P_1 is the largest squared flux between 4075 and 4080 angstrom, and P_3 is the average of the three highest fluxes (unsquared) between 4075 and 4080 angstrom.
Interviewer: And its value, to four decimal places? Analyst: 0.0356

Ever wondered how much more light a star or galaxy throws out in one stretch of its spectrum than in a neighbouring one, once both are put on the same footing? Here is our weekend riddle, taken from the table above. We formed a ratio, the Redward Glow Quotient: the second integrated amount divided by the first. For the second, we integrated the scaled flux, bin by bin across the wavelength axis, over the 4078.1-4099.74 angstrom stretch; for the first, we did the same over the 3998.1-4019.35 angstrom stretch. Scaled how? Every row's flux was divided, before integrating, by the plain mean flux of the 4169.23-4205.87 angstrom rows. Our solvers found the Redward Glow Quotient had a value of 1.07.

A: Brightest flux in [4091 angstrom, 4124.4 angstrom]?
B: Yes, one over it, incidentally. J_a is 0.0314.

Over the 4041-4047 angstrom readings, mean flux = 26.4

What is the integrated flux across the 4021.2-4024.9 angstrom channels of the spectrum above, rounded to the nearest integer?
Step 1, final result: 109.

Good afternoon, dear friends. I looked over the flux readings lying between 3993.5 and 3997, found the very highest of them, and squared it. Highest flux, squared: 734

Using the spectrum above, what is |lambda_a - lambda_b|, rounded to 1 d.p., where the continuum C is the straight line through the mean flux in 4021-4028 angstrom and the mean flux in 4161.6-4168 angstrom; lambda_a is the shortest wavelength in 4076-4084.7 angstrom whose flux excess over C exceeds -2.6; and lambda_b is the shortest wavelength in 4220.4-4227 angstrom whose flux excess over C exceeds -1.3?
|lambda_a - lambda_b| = 144.2 angstrom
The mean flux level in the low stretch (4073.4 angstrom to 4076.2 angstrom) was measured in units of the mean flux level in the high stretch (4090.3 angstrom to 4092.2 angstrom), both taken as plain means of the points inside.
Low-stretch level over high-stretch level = 0.83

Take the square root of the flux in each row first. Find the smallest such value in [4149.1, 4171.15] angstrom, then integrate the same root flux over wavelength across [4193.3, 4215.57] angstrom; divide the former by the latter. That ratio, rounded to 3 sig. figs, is 0.0430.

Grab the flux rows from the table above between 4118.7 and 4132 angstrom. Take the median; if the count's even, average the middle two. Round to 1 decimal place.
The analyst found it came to 28.6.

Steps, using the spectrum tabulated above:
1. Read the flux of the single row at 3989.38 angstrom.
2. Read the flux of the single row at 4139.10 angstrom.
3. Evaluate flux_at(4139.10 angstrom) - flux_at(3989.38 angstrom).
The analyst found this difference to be 2.9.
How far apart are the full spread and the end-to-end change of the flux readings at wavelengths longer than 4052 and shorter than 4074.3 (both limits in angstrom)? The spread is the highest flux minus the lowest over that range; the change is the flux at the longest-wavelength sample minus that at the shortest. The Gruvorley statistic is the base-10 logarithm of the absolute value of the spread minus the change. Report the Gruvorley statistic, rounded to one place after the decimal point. 0.6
